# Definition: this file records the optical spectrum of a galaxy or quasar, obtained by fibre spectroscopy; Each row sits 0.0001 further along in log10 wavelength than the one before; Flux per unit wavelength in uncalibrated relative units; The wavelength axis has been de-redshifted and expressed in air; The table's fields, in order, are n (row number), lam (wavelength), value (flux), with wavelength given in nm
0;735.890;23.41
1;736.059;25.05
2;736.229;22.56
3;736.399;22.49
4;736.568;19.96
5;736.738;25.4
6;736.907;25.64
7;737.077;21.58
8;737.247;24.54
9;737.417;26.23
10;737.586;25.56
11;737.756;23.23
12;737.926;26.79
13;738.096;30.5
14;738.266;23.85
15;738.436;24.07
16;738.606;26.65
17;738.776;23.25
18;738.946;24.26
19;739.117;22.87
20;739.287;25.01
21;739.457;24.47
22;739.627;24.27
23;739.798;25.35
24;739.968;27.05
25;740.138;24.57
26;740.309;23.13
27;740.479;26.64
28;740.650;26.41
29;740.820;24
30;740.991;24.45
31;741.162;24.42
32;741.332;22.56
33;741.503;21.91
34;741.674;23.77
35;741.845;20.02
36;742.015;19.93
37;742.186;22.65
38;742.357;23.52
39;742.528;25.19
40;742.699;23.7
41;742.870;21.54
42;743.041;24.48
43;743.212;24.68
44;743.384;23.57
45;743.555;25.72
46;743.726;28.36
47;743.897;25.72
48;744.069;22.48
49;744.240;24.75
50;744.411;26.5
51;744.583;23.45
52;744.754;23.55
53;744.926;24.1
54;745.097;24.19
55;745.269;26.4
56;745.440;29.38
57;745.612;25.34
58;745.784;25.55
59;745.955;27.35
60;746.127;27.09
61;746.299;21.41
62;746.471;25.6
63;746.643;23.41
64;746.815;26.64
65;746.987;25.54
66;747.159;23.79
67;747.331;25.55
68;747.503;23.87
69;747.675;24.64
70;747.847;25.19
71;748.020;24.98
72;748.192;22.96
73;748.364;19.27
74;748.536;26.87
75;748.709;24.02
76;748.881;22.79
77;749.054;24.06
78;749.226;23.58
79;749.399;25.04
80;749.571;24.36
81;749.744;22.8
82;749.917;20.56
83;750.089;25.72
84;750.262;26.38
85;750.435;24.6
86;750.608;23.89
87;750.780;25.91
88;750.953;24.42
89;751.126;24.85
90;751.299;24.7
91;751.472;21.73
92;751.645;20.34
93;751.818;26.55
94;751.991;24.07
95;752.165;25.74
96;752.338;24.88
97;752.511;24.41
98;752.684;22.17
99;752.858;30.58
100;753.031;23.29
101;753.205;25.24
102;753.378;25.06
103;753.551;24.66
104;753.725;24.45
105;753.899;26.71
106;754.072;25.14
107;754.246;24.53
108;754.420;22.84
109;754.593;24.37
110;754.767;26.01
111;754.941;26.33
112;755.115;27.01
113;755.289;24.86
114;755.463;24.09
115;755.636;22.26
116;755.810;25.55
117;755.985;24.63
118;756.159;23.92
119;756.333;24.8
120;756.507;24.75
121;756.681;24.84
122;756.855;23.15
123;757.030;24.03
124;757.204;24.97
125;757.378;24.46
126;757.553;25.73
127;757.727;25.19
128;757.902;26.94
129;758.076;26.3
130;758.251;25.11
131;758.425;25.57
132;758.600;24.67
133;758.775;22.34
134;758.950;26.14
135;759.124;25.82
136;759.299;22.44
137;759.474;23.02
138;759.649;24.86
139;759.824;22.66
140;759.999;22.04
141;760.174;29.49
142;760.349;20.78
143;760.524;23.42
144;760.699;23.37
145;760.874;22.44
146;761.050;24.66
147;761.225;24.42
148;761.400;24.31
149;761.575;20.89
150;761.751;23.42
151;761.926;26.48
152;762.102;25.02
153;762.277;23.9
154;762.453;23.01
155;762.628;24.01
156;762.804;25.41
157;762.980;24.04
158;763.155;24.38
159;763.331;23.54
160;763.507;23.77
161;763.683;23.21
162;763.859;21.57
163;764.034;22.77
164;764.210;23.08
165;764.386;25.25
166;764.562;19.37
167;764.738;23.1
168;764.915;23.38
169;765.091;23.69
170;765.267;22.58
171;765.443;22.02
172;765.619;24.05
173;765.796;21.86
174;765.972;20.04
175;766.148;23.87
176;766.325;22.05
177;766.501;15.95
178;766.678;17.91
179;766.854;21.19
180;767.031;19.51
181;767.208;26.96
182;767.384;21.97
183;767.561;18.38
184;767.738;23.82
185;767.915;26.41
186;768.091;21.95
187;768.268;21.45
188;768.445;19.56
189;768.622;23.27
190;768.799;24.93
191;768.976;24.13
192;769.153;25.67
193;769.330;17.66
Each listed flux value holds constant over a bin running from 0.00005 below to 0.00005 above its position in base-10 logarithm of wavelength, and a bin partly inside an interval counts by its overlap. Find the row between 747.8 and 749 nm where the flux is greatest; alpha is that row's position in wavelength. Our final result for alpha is 748.536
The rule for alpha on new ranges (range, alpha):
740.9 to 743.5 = 742.528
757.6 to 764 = 760.174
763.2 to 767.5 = 767.208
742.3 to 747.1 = 745.440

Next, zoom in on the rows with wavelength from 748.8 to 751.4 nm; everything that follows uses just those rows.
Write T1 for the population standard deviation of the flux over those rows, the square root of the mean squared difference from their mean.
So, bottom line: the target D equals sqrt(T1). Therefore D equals 1.2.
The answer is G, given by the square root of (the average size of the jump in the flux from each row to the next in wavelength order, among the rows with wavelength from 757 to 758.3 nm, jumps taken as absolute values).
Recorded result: 0.99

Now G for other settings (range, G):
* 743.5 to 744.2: 1.69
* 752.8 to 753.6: 1.57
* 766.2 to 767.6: 2.04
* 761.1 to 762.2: 1.45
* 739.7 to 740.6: 1.51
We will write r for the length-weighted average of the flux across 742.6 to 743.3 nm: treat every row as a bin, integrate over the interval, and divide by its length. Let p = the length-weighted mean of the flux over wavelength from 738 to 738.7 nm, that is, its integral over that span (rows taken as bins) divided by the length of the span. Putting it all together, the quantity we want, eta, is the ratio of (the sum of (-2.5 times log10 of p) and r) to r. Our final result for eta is 0.850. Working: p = 26.2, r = 23.6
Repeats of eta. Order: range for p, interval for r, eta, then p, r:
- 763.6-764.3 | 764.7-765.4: 0.853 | 22.7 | 23.1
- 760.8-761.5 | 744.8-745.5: 0.866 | 23.9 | 25.8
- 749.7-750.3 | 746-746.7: 0.860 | 23.7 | 24.6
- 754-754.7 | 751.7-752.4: 0.862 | 24.2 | 25.1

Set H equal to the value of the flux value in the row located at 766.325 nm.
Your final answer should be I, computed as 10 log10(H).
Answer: 13.4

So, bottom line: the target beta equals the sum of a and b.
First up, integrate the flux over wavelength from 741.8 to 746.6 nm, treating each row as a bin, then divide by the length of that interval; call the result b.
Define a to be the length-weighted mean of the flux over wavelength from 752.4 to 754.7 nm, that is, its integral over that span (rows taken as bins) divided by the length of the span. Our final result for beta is 49.4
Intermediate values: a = 24.9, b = 24.5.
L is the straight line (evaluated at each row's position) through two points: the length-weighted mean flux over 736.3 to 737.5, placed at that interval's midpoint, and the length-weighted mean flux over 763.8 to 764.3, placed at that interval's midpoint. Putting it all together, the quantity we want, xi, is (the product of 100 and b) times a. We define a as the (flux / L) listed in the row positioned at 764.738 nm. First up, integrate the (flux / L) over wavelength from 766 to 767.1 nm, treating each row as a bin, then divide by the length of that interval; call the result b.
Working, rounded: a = 1.02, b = 0.89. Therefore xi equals 92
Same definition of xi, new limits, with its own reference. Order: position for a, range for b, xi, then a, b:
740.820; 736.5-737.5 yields 103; 1.02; 1.01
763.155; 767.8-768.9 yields 111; 1.08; 1.03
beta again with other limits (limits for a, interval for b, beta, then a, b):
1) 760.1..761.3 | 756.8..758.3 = 49.1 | 24.0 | 25.1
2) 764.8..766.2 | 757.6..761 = 47.0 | 22.7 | 24.4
